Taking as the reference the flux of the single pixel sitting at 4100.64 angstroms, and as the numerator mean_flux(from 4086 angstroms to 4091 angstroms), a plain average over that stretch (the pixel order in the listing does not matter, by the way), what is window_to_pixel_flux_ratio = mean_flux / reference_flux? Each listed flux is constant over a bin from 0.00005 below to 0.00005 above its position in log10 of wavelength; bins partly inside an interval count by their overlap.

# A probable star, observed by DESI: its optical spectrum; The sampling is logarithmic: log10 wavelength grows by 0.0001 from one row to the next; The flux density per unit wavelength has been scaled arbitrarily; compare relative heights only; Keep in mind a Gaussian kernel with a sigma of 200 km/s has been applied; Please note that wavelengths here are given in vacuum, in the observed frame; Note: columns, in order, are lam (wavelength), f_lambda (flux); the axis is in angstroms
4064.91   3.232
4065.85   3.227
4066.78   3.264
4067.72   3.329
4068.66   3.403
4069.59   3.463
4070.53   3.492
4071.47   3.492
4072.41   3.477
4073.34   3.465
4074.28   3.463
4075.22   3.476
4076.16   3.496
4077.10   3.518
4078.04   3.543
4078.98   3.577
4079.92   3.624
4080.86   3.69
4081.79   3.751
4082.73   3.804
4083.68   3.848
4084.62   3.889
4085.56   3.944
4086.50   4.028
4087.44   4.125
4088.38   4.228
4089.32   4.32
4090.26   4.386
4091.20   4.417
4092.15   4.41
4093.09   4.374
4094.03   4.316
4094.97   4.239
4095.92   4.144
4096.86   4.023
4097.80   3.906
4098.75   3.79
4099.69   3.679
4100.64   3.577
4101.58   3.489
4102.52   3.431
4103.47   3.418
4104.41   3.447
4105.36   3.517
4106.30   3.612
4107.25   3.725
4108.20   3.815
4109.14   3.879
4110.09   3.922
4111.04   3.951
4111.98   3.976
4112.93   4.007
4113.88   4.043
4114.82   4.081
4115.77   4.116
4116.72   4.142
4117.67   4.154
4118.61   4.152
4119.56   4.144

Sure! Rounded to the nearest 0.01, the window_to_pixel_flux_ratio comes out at 1.18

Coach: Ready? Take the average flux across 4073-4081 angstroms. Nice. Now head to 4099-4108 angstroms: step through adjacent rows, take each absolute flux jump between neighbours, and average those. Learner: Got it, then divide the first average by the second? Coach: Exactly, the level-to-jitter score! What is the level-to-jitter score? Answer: 50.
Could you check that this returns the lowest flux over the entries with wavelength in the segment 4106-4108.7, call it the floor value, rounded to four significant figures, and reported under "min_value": 3.612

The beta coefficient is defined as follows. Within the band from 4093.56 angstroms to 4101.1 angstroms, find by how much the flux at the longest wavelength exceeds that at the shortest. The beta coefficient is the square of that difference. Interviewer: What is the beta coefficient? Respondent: 0.55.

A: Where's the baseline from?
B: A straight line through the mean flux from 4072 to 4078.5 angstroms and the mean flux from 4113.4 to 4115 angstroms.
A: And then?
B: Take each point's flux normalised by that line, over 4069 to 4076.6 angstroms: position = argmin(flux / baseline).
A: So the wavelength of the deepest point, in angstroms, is 4075.22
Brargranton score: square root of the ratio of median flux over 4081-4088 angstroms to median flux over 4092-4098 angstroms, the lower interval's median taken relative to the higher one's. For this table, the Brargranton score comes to 0.96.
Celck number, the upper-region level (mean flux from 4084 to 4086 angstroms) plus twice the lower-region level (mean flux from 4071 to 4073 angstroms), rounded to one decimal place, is 10.9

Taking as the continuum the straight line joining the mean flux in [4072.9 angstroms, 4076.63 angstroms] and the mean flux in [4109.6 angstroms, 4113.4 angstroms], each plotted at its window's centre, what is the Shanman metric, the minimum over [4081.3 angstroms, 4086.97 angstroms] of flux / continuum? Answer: 1.05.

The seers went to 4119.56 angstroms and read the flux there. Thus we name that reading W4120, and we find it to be 4.144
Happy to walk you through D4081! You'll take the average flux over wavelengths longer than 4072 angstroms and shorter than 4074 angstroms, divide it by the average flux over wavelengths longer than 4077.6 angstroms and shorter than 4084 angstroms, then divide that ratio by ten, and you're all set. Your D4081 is 0.094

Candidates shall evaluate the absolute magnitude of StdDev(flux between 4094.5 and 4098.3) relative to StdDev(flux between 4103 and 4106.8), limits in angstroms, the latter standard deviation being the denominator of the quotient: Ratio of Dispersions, 1.7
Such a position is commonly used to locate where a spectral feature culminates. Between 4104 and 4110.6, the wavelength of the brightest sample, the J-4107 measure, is 4110.09 angstroms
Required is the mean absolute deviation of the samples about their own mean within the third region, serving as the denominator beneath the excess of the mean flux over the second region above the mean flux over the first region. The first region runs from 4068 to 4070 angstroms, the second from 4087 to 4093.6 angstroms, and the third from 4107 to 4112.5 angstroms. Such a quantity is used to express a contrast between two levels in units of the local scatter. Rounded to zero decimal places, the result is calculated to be 12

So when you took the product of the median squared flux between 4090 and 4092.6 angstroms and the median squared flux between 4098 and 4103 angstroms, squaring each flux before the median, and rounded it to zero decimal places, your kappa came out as 249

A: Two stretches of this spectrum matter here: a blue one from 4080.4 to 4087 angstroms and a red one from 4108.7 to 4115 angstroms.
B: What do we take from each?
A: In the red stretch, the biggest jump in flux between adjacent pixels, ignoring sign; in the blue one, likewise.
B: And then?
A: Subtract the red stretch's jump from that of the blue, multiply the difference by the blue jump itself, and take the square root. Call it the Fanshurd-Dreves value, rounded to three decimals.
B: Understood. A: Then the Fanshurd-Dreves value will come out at 0.059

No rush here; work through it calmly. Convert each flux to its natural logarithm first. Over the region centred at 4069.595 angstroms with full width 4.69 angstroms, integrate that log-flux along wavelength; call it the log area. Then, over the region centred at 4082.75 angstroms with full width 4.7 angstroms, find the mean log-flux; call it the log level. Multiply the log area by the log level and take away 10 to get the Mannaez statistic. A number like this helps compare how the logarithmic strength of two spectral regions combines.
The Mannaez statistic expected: -2.3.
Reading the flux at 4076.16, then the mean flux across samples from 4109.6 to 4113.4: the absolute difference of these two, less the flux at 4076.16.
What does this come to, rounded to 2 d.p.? -3.03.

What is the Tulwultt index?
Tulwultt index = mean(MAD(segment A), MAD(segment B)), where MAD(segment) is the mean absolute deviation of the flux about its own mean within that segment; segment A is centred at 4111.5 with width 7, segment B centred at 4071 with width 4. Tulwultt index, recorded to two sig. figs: 0.039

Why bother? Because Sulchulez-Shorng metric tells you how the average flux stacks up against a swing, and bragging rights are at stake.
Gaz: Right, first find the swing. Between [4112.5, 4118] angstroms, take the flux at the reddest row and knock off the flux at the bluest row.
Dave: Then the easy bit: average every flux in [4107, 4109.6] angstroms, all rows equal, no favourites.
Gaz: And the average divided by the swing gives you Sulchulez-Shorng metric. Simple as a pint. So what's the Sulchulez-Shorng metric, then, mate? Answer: 26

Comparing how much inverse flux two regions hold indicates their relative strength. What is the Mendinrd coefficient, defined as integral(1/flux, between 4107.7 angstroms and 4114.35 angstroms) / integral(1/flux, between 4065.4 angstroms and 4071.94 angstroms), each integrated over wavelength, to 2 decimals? 0.87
